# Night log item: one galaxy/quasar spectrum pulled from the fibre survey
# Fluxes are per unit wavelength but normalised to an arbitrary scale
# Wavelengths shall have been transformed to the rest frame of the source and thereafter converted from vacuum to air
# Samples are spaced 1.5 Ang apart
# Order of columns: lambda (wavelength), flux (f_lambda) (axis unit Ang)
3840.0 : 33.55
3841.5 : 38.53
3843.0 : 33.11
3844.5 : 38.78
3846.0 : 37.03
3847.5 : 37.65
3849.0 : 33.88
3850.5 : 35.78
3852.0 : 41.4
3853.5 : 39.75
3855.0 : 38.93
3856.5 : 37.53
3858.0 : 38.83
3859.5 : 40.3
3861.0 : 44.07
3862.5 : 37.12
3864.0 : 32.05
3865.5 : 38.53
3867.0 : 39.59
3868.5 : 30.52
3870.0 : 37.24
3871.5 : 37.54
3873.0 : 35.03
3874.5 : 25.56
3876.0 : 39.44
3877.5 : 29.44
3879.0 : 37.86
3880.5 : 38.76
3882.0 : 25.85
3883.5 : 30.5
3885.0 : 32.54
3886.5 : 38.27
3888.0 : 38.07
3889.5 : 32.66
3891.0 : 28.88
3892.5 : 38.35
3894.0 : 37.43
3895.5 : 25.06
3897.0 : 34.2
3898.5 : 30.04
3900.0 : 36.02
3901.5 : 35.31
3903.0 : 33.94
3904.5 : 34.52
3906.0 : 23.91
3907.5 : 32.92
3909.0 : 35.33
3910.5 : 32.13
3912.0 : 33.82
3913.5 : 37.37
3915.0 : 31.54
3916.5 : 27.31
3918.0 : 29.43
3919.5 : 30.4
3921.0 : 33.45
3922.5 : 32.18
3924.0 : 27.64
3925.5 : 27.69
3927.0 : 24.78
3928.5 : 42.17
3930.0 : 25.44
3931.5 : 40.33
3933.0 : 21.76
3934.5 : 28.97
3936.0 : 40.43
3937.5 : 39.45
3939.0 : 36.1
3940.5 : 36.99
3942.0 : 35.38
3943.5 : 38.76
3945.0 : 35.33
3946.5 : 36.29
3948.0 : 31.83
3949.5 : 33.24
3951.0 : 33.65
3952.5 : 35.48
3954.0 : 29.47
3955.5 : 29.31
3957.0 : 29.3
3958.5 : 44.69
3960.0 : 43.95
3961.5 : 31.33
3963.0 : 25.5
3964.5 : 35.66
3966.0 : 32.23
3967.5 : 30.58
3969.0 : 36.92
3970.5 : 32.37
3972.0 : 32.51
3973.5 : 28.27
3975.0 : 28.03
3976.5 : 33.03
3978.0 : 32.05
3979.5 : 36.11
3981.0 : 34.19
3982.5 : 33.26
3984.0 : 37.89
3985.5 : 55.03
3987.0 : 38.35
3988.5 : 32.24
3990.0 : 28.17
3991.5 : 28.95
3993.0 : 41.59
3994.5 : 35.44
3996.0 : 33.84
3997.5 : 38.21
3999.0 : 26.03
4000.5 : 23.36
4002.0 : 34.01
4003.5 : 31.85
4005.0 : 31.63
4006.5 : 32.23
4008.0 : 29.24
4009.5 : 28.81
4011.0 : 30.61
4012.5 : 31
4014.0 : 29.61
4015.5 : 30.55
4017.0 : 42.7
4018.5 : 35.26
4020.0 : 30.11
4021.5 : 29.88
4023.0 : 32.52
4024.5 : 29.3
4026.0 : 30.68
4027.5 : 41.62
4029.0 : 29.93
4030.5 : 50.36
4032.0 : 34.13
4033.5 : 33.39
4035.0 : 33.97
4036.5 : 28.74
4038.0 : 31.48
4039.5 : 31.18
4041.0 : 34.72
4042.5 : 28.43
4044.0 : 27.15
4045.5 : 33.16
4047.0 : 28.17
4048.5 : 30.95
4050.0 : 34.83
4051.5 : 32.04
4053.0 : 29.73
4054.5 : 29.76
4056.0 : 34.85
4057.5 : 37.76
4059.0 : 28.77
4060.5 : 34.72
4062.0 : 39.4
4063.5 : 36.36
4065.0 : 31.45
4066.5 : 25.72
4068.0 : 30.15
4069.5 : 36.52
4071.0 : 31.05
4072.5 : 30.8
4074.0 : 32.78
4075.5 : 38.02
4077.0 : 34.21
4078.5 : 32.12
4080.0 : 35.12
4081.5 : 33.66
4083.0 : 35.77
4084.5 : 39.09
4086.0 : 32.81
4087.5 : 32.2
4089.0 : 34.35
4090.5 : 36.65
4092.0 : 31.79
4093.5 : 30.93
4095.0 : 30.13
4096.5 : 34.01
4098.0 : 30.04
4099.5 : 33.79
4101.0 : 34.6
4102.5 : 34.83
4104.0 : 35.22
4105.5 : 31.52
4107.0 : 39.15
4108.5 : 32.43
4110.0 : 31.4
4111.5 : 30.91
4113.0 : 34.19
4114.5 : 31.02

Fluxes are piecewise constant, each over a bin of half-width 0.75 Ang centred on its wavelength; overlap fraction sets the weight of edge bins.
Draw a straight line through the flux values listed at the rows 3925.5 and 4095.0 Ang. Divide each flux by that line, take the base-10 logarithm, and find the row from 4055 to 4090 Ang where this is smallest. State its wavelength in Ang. 4066.5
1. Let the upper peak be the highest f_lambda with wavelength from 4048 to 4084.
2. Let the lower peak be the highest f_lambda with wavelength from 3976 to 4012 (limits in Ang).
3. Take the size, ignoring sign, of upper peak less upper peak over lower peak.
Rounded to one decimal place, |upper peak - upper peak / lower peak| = 38.7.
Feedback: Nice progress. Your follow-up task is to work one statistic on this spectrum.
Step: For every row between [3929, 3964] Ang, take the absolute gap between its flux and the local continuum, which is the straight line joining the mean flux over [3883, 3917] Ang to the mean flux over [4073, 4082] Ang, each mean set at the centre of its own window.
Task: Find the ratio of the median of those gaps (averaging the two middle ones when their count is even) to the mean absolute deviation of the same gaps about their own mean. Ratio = 1.52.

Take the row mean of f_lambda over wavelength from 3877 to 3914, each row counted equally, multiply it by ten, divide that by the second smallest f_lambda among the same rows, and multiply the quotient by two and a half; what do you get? 33.2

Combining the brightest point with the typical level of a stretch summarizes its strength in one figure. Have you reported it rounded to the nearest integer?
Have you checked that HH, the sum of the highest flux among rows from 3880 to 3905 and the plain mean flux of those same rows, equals 72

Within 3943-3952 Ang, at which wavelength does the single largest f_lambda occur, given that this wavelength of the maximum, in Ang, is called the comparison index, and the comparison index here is 3943.5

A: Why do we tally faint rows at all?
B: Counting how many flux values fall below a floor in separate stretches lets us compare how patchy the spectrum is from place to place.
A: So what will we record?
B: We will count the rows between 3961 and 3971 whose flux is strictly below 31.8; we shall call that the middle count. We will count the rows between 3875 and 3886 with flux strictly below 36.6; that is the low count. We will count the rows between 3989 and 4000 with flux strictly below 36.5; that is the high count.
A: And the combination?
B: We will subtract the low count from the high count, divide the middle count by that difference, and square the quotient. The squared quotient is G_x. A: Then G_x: 9.0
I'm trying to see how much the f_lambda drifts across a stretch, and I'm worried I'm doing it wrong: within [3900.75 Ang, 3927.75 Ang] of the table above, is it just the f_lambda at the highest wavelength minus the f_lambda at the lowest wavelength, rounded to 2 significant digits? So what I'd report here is -11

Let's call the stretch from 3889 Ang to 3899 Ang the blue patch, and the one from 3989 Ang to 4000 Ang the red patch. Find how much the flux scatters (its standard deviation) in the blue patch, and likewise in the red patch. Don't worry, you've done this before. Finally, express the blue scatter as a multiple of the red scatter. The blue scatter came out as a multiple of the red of 0.83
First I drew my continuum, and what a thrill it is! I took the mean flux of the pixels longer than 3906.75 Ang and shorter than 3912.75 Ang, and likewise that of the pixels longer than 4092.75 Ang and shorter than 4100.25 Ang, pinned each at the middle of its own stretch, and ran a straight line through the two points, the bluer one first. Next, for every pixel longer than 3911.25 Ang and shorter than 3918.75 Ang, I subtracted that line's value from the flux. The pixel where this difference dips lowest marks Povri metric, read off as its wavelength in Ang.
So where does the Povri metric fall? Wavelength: 3916.5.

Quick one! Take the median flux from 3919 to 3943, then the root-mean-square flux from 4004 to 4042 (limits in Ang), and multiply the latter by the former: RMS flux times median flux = 1093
